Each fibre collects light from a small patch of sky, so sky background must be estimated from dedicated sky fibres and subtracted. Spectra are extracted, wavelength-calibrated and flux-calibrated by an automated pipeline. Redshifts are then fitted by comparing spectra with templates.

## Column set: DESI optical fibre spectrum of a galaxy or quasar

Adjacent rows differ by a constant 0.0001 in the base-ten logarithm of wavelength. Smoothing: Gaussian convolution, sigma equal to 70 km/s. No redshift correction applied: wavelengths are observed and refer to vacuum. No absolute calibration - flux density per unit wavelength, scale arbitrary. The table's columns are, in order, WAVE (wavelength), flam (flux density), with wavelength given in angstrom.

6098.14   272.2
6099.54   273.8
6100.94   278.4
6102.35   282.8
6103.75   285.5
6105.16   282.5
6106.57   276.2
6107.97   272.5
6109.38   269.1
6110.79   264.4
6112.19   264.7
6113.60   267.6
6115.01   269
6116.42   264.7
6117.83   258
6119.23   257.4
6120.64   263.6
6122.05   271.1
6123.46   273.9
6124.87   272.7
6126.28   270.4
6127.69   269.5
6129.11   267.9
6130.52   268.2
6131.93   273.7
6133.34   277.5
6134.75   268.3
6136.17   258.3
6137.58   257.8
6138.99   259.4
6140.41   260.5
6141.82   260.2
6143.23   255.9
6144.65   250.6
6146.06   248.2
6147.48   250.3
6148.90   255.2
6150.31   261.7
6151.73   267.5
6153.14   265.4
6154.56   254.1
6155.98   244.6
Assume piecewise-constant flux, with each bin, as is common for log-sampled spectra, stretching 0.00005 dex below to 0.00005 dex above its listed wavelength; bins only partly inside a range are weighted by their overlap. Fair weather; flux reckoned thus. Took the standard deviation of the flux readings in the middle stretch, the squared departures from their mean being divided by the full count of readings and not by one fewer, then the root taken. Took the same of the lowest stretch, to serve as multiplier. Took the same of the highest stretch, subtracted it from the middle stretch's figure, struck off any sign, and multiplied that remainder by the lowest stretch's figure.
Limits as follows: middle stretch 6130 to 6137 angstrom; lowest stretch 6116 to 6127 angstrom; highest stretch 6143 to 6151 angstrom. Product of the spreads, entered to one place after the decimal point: 11.9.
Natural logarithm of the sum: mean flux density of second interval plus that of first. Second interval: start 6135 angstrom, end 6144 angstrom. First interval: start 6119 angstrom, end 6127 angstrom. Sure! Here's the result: 6.27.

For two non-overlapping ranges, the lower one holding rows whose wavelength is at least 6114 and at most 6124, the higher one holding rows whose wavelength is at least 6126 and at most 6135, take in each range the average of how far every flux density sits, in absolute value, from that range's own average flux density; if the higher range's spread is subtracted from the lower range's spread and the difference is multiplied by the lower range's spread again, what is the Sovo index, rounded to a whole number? 12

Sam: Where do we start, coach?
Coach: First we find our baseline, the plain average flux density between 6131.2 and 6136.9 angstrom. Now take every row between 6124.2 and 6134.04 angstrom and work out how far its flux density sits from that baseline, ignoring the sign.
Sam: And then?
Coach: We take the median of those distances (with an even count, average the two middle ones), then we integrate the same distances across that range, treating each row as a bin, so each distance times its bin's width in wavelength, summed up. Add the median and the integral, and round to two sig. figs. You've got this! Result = 29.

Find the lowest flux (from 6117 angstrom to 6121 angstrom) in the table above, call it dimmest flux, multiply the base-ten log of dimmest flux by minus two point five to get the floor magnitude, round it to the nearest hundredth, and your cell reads -6.03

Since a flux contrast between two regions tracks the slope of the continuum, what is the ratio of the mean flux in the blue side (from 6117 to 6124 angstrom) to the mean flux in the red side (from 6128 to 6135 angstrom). 0.98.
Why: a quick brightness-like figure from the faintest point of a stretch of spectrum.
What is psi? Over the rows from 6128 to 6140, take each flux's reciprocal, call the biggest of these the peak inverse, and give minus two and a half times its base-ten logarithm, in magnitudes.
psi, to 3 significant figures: 6.03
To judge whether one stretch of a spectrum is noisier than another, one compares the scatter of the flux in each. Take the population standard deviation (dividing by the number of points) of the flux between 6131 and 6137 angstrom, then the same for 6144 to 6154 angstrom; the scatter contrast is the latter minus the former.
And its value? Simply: 0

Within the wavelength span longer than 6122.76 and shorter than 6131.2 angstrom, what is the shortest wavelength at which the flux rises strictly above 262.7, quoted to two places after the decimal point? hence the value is 6123.46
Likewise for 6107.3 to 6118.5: 6107.97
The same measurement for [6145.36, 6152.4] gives 6151.73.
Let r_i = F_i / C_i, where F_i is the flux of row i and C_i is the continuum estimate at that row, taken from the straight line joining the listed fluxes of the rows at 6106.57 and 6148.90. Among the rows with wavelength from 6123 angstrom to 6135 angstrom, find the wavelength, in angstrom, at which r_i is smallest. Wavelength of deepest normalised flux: 6129.11 angstrom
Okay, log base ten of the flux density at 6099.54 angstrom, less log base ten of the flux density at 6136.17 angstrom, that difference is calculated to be 0.025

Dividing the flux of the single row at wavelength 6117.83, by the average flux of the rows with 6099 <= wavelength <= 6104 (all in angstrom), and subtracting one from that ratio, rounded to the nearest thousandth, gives -0.079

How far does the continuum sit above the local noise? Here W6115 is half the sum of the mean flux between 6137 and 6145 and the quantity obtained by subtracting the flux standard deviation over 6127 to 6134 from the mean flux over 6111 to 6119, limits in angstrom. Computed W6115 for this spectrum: 259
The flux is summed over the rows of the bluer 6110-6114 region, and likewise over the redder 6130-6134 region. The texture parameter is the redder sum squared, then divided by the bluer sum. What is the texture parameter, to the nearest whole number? 843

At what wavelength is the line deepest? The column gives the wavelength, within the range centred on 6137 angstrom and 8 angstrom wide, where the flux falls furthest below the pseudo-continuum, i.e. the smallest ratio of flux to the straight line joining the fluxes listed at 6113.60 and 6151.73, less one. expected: 6137.58 angstrom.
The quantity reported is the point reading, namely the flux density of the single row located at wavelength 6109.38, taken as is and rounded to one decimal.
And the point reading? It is 269.1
